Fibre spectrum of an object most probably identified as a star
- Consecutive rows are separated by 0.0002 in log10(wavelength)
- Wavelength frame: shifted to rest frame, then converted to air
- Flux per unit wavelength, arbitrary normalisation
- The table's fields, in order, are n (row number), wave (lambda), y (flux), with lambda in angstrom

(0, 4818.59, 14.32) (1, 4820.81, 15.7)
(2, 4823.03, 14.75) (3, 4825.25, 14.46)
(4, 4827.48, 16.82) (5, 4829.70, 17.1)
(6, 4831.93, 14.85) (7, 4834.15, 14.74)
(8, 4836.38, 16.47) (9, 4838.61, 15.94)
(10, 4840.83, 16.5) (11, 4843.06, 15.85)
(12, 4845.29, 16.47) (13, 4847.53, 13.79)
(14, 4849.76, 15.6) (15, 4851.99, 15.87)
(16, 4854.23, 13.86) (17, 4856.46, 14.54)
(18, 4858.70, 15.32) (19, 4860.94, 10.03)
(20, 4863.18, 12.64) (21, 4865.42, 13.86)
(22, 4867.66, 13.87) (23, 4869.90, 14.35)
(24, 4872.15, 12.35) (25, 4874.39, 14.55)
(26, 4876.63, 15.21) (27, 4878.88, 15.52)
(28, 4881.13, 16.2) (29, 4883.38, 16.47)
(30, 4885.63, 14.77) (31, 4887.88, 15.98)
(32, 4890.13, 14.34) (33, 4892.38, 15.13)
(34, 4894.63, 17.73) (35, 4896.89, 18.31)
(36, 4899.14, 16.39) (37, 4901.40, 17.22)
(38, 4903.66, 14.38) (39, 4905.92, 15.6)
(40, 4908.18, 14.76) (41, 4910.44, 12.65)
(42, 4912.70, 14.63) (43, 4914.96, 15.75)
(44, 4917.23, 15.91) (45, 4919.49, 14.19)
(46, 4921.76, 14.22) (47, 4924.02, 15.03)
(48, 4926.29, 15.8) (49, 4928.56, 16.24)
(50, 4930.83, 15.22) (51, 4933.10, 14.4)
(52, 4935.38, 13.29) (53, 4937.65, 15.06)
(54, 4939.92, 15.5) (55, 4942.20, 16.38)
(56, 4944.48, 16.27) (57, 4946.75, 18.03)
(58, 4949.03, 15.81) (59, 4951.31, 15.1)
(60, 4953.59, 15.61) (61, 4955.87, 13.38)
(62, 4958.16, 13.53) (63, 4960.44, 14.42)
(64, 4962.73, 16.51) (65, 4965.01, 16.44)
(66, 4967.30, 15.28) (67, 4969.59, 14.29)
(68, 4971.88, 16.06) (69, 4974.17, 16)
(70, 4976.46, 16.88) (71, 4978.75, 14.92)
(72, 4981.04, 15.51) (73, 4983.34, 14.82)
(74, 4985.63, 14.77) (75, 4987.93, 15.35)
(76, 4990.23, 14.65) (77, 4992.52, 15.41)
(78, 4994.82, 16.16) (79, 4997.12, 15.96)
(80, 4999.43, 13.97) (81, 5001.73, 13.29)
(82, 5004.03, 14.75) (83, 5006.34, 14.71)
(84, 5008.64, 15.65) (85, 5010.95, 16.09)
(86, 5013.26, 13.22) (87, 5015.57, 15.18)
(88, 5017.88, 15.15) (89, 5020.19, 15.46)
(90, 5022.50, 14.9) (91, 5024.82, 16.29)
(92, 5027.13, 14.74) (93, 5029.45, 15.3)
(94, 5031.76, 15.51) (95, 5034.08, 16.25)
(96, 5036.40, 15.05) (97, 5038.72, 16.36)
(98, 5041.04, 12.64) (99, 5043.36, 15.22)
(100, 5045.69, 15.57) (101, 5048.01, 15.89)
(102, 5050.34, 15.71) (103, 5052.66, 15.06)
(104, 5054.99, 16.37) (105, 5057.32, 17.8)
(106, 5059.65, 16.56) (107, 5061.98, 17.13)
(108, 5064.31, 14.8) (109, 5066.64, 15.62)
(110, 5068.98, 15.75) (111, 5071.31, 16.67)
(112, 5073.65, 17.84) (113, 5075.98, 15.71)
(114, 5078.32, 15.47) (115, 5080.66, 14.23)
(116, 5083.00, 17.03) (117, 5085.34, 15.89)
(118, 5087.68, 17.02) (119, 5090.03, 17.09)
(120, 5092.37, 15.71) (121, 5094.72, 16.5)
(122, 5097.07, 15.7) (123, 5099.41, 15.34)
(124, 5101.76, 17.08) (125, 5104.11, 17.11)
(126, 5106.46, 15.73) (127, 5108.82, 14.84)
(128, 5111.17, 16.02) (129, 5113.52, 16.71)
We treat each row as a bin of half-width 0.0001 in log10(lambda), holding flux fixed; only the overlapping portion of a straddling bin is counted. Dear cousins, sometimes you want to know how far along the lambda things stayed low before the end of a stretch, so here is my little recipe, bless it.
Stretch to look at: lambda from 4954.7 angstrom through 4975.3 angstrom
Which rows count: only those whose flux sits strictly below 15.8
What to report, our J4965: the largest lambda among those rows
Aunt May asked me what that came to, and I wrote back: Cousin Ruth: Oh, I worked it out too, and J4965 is 4969.59 angstrom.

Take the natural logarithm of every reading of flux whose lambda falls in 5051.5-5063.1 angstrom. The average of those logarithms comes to 2.81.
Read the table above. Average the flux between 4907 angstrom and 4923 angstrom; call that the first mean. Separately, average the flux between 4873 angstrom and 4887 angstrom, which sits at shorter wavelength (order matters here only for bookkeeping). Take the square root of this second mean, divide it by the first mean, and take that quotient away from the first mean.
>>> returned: 14.3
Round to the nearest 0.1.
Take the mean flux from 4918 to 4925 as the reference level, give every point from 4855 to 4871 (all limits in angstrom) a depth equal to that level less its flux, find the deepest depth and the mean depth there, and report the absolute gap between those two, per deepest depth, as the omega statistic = 0.8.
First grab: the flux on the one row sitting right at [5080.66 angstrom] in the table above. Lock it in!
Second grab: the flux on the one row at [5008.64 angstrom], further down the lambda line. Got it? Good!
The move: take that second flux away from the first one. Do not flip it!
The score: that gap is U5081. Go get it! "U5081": -1.4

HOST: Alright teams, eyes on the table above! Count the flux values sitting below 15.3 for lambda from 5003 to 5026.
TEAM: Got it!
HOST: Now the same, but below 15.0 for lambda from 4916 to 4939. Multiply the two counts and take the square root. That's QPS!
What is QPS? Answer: 4.9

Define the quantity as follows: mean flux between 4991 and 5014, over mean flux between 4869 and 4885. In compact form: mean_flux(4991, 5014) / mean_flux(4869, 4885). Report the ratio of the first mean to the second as 1.00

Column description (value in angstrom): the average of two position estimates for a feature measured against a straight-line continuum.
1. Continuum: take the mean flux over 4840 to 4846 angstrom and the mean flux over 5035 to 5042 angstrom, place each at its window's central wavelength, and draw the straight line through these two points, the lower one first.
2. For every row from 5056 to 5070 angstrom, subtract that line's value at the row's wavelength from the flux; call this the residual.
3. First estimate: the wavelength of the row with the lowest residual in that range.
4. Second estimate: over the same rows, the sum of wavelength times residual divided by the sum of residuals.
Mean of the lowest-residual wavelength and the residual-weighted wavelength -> 5062.9 angstrom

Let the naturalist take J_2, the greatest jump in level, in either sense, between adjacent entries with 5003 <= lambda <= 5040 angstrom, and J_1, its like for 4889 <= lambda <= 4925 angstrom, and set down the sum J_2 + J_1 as 5.7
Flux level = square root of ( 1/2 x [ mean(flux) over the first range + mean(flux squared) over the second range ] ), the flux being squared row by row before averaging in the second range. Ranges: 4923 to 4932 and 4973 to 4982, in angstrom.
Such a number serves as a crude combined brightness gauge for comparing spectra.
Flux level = 11.55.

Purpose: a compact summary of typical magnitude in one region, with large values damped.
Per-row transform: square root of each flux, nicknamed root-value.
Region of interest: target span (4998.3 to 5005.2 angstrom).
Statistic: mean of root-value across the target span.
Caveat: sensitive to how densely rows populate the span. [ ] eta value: 3.74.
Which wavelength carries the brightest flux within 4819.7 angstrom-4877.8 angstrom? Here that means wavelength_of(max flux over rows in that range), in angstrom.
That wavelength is 4829.70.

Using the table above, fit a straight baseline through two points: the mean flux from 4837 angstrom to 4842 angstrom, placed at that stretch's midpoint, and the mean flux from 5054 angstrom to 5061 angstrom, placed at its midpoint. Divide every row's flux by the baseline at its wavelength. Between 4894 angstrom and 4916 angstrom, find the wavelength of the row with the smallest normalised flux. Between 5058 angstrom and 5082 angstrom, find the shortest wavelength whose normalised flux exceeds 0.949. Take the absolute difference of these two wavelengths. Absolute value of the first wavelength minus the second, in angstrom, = 149.2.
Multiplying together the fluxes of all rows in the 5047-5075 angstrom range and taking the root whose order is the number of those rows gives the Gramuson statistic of 16.2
